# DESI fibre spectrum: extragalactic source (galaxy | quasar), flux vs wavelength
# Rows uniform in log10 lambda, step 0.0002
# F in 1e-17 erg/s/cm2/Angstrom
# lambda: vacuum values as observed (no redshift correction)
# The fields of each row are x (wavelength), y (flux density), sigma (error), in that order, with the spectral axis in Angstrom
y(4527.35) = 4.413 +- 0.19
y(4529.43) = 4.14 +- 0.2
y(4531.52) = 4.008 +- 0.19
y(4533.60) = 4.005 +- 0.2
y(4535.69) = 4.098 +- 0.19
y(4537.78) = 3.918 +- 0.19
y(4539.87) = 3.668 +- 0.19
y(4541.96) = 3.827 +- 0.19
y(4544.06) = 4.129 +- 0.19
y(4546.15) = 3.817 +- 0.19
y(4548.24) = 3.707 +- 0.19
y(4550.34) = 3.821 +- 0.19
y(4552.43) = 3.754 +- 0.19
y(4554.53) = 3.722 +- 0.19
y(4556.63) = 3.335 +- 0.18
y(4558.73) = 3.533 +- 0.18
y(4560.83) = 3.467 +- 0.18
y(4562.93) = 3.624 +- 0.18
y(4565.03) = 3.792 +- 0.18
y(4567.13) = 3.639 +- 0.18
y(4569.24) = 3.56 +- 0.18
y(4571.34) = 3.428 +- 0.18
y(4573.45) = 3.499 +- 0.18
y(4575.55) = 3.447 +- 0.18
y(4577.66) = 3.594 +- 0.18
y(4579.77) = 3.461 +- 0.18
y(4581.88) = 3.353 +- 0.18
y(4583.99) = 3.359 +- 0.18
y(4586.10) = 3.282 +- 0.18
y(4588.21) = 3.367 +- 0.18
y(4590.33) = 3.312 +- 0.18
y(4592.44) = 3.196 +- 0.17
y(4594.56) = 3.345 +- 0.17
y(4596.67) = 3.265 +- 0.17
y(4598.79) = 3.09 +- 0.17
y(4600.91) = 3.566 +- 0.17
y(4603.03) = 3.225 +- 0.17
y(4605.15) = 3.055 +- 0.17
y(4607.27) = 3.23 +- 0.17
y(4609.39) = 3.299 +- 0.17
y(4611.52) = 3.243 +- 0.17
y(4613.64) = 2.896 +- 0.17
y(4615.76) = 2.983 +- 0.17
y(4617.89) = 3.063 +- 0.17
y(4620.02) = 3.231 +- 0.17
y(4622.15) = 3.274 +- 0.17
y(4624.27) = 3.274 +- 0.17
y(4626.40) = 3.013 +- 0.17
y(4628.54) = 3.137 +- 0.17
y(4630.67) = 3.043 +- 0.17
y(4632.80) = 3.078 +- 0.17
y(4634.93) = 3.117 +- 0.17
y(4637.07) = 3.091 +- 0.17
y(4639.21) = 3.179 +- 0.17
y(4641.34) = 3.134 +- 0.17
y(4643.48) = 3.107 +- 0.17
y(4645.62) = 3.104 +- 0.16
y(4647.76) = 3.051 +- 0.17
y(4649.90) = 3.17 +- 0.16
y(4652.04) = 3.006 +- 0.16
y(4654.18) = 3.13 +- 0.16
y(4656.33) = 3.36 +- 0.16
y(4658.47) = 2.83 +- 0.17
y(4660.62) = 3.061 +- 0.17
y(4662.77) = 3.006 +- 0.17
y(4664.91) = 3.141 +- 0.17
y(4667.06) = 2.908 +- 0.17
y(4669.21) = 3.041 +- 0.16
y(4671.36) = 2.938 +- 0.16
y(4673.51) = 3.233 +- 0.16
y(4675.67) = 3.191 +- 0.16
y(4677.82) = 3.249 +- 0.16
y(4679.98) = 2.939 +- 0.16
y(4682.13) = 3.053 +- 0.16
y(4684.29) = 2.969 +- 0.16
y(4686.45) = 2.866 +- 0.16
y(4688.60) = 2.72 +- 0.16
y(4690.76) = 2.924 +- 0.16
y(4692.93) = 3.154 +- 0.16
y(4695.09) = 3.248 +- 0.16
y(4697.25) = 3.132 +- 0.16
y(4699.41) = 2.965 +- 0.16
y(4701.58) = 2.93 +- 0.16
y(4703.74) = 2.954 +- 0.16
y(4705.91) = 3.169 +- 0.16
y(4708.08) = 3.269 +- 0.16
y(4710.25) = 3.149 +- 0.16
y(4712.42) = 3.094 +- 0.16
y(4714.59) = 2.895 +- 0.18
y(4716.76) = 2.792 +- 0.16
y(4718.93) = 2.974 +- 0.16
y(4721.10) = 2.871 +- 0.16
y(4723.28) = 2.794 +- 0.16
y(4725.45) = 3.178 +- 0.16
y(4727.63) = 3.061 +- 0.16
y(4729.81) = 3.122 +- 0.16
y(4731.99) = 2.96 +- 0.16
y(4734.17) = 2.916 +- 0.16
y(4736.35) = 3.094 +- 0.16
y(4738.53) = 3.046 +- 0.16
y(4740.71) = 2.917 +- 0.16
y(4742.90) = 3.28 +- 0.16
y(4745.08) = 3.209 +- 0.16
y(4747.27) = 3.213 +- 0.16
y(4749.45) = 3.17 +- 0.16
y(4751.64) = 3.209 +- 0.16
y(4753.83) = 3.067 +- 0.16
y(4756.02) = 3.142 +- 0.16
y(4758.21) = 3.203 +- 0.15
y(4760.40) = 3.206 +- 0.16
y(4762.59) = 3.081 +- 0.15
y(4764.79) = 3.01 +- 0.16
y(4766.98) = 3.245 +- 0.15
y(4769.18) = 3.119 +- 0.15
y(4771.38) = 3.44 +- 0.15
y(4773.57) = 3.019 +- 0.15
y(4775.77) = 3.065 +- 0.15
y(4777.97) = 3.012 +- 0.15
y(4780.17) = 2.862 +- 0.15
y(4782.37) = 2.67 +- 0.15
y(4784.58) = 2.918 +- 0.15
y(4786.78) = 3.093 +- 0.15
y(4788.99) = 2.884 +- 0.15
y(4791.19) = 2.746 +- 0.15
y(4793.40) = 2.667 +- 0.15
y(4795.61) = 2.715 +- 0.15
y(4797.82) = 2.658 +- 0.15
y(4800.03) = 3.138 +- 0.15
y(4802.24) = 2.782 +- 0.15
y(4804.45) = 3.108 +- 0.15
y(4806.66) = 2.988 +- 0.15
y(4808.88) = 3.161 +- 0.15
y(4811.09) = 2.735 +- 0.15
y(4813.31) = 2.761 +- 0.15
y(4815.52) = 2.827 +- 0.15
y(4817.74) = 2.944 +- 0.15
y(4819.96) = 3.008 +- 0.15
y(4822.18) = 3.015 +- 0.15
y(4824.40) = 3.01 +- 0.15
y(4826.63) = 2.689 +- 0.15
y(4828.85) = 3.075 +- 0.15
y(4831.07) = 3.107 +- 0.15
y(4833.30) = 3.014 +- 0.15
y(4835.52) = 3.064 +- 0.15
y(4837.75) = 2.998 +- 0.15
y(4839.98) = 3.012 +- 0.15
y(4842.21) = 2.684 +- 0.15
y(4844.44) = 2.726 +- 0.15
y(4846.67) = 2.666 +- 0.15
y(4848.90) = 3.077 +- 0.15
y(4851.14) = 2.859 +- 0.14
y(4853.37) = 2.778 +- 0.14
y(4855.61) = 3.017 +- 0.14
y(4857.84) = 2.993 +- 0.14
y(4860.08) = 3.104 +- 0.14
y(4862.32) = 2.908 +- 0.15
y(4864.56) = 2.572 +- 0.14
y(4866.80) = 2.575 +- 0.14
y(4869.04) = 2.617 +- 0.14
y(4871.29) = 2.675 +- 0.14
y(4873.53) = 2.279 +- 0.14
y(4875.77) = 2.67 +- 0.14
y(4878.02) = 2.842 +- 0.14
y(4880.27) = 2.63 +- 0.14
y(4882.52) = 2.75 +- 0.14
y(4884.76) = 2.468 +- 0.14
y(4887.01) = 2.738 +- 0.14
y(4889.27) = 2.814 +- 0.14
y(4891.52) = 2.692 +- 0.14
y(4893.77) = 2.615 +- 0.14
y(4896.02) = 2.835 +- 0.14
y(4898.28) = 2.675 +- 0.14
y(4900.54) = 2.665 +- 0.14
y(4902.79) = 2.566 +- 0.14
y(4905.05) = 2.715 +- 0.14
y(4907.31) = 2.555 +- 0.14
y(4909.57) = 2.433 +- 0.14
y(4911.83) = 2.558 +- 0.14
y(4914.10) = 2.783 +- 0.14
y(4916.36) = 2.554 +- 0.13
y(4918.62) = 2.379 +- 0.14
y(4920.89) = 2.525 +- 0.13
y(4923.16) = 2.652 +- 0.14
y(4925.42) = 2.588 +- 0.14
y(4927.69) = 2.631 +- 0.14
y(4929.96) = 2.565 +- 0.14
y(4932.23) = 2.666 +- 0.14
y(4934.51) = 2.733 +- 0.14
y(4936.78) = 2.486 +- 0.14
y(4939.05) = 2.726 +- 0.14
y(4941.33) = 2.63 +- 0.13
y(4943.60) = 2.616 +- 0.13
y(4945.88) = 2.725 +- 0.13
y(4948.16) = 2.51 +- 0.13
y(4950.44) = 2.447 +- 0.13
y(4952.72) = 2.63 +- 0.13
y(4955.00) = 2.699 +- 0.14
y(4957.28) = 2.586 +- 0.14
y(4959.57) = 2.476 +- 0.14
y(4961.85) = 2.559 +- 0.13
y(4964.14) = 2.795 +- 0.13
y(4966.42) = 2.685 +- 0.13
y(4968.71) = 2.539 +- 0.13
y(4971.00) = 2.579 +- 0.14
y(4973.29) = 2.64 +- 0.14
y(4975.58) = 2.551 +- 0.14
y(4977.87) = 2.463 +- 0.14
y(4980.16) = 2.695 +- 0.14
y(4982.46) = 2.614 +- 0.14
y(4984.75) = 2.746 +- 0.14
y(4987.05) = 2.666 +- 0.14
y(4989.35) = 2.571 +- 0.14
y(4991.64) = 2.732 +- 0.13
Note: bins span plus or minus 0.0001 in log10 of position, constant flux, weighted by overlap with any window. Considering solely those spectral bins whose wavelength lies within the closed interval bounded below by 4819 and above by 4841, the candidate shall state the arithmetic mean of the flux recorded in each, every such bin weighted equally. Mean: 3.00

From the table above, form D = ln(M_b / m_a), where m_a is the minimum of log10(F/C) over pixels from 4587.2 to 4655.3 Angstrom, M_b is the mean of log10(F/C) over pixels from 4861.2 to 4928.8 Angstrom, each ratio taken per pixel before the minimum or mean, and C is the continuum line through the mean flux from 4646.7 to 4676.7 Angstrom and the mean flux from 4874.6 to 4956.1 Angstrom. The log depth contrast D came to -1.8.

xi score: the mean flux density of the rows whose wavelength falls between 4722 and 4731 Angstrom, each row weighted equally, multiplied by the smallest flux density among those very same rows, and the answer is 8.5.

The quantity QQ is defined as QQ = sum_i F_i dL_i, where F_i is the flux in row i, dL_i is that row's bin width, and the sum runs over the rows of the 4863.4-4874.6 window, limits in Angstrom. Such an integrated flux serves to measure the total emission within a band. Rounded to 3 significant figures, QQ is 28.5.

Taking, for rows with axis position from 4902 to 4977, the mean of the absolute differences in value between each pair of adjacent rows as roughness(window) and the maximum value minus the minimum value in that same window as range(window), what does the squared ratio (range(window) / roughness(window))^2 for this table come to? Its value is 10.9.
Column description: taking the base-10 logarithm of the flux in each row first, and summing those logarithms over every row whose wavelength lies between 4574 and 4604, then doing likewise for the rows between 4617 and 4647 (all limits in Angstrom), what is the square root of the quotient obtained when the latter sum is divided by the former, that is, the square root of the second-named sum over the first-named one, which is 0.97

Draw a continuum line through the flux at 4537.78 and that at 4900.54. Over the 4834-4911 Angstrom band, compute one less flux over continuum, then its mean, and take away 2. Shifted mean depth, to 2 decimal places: -1.99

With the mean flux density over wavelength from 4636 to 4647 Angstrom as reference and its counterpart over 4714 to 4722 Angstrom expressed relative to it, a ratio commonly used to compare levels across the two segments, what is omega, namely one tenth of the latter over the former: 0.092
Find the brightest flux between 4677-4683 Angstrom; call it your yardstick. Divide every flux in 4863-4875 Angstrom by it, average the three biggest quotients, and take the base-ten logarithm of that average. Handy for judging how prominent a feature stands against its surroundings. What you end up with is -0.093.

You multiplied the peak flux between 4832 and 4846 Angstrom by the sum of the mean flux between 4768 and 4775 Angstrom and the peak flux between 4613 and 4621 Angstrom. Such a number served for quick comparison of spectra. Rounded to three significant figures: 19.7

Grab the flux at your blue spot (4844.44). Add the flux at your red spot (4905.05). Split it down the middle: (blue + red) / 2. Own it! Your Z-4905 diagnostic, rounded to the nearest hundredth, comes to 2.72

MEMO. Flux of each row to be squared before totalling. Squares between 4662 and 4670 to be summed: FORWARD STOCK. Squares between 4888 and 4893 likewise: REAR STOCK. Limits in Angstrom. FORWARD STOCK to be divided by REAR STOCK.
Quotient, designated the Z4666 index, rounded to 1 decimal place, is 2.4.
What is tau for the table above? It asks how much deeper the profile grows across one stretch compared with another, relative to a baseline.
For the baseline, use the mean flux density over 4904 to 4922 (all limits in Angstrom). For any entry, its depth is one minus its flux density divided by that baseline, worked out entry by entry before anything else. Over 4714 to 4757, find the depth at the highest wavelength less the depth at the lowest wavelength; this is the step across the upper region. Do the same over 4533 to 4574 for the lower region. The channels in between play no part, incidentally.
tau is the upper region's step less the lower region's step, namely -0.29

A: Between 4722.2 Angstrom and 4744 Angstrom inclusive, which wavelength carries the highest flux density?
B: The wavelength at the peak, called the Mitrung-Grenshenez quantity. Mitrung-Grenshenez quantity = 4742.90 Angstrom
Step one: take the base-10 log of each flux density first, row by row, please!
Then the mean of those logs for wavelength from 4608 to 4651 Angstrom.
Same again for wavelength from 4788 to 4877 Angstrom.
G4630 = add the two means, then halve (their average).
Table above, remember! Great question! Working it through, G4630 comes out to 0.475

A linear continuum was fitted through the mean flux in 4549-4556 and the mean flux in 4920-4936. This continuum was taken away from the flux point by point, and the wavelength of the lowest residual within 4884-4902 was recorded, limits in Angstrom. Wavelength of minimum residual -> 4884.76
